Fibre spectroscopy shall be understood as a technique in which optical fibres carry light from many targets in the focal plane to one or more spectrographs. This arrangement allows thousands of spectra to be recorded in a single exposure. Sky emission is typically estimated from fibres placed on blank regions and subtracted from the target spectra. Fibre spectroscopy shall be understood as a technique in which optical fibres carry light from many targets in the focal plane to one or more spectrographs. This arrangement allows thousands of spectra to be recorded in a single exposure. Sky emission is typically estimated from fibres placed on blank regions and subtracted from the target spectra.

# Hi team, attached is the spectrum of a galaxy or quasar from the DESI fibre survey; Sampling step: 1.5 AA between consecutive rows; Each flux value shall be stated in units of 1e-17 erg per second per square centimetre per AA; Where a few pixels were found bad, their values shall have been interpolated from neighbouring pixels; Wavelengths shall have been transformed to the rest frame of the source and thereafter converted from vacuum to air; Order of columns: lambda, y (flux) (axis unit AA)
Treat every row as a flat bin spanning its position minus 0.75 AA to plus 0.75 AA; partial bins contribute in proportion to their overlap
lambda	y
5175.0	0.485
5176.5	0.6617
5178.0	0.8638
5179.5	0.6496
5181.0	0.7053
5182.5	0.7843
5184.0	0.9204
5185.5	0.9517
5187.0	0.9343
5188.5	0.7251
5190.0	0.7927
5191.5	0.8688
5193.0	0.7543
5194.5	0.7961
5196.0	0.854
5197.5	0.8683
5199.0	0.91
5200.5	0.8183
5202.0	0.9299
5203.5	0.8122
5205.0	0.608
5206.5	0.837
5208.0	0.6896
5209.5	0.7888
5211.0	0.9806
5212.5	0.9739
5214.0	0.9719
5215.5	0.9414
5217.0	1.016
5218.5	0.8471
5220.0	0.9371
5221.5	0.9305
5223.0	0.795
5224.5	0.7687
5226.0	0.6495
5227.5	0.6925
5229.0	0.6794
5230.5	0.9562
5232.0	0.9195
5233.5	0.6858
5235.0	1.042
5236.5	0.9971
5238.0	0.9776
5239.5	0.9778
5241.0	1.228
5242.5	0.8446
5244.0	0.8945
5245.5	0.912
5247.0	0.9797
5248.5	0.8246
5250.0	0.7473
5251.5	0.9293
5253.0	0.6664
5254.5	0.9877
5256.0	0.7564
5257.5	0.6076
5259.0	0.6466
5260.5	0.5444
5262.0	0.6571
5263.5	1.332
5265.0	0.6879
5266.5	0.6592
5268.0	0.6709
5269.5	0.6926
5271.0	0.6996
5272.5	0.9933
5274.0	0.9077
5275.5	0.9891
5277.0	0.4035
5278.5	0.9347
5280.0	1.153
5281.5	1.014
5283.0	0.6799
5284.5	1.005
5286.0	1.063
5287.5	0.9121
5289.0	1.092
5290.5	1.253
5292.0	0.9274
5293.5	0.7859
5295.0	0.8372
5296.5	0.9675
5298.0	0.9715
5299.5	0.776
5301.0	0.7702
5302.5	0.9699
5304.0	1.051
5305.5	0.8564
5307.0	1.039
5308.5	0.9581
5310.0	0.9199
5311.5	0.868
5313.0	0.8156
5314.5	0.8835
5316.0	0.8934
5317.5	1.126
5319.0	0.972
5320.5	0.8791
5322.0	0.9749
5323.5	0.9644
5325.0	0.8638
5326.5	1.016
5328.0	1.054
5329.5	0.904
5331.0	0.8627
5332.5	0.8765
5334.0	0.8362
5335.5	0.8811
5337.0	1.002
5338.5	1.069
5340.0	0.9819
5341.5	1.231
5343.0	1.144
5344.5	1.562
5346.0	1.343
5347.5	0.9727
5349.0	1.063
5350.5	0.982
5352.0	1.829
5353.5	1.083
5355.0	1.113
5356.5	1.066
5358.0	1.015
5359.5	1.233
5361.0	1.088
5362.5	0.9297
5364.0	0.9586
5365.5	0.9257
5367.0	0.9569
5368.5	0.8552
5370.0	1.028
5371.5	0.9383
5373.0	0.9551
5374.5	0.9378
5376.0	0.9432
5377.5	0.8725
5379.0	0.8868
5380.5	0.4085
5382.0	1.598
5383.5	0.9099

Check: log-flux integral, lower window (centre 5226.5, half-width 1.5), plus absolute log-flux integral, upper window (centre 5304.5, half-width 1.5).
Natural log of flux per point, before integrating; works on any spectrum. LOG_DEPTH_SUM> -1.0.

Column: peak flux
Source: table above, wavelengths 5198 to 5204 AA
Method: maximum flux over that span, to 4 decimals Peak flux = 0.9299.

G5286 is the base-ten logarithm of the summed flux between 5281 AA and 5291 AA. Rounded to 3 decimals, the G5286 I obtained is 0.846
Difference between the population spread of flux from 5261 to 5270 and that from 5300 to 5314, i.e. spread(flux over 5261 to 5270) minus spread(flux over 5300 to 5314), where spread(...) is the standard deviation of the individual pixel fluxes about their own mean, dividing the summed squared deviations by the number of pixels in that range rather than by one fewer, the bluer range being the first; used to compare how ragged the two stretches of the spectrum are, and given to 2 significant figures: 0.15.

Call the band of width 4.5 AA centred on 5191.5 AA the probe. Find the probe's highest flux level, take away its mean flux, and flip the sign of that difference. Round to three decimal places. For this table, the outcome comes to -0.064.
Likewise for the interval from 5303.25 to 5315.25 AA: -0.127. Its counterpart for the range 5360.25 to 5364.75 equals -0.096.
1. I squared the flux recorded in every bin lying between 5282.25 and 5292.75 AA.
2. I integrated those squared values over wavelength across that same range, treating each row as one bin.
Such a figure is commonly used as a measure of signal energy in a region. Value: 11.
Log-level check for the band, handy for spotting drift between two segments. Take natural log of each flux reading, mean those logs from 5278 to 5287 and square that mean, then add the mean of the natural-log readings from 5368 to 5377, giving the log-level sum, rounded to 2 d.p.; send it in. -0.06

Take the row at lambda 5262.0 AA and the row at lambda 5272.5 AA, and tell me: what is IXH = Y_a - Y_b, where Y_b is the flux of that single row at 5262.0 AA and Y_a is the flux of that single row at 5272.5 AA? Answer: 0.34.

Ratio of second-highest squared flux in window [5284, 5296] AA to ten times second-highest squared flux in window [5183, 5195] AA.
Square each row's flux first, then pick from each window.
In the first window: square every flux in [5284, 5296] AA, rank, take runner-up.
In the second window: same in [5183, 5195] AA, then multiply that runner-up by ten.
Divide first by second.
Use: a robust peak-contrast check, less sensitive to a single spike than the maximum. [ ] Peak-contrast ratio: 0.137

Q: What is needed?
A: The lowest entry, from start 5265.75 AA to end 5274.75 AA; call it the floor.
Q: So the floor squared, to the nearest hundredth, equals 0.43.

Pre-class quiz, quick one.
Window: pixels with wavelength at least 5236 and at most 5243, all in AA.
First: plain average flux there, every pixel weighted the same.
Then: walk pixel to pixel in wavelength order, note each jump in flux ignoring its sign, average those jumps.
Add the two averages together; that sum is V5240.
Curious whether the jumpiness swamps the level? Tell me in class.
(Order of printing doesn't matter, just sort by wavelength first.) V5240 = 1.17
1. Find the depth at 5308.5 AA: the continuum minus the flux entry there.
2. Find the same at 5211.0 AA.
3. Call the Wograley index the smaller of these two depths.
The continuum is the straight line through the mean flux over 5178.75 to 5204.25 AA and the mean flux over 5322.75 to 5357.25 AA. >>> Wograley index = -0.120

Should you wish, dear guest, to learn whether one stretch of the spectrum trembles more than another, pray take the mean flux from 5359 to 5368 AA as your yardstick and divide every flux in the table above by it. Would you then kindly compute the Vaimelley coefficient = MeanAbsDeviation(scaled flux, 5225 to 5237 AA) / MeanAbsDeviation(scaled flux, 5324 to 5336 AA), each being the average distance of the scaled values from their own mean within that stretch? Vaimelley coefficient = 2.5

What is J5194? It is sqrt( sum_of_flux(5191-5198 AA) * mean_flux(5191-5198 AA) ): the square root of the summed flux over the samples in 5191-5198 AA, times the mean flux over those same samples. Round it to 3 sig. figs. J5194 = 1.85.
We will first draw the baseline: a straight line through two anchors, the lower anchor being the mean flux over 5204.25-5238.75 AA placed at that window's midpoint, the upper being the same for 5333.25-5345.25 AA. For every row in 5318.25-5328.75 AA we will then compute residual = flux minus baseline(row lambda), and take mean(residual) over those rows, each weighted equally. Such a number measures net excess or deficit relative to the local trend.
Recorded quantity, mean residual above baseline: -0.10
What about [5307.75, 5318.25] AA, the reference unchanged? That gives -0.11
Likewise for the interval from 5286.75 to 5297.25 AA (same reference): -0.03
